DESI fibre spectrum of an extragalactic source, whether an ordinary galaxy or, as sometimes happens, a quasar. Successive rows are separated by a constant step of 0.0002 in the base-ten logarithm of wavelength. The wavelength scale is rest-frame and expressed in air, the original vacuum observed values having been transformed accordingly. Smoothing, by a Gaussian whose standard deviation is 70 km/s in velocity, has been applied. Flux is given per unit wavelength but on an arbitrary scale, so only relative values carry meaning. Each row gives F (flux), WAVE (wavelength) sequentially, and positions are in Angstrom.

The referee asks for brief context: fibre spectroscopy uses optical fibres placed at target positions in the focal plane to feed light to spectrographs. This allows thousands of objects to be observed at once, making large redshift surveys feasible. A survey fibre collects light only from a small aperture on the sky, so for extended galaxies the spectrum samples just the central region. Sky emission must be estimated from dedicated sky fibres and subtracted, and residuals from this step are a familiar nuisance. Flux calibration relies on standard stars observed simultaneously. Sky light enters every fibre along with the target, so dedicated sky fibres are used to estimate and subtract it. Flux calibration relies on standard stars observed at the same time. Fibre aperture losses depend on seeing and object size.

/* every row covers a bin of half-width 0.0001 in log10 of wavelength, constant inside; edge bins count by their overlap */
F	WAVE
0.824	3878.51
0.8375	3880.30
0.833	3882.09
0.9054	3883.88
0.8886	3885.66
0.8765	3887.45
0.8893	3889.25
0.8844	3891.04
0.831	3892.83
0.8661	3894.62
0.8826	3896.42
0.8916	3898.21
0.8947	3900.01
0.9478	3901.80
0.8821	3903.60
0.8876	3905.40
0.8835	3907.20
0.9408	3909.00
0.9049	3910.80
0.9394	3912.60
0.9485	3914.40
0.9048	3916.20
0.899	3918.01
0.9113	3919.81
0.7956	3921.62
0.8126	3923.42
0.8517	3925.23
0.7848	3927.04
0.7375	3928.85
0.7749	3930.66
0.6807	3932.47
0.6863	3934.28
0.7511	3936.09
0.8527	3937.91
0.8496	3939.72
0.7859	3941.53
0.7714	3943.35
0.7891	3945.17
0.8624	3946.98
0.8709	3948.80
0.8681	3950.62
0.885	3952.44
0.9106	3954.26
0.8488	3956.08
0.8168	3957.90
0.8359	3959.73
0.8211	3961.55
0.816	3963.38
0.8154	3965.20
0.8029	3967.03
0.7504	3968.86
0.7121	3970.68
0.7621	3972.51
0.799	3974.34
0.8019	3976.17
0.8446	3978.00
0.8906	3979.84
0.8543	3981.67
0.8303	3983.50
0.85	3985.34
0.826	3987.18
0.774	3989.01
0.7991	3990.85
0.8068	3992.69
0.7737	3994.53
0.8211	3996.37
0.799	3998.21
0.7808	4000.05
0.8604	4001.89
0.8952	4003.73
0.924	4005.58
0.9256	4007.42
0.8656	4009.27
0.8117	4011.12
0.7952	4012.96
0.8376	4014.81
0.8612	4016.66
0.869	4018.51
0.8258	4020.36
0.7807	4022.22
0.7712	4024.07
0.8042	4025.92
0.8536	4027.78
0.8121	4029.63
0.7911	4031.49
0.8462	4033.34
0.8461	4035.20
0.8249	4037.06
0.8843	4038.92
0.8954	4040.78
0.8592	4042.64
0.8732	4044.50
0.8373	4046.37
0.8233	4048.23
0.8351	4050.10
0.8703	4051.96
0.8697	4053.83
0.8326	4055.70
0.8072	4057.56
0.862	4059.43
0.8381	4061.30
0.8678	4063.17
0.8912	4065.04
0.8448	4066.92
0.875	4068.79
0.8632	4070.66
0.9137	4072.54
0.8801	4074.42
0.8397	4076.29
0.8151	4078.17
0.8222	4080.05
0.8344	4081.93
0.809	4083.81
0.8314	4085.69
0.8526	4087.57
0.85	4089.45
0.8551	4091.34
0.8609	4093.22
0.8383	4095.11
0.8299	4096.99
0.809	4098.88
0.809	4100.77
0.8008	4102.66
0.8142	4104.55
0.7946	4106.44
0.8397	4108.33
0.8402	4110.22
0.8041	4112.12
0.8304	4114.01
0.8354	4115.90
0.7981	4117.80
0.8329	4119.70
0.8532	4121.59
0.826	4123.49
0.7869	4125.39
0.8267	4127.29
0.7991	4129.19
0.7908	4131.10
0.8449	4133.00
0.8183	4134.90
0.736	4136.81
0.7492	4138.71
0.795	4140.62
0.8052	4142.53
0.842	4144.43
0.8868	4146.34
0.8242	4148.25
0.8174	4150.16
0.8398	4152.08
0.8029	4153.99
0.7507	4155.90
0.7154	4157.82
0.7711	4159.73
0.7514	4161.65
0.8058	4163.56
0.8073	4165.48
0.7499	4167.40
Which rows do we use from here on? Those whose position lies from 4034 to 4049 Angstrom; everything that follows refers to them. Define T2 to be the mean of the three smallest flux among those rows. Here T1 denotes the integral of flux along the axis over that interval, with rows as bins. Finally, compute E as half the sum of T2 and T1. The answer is 6.8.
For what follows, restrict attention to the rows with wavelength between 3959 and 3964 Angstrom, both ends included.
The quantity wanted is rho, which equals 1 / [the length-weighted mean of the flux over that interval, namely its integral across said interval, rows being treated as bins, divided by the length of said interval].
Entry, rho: 1.21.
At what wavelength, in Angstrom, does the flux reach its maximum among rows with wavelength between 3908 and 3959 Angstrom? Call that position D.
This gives 3914.40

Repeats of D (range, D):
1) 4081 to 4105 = 4093.22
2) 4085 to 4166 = 4146.34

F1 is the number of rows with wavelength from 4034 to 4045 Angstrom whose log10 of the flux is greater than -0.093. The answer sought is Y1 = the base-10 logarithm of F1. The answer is 0.78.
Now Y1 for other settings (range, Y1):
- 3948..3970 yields 1.00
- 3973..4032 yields 1.28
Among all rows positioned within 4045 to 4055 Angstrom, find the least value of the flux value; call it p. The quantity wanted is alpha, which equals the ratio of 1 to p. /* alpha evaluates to 1.21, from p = 0.8233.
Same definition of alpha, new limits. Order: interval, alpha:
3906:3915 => 1.13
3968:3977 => 1.40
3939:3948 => 1.30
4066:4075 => 1.18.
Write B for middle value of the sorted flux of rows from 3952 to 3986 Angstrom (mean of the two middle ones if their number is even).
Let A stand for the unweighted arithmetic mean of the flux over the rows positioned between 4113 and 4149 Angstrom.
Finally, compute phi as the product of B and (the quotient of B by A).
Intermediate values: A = 0.815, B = 0.821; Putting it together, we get 0.83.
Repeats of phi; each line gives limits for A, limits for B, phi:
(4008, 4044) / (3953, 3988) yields 0.81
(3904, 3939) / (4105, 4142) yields 0.80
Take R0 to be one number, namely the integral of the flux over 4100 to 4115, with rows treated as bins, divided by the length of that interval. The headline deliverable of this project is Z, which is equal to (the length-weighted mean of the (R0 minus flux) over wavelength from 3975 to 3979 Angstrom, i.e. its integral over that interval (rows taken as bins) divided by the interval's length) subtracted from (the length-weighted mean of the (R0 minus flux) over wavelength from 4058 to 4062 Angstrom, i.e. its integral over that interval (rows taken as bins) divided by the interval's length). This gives -0.02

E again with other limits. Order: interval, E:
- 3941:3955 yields 6.3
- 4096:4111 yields 6.5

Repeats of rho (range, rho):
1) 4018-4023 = 1.22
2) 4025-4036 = 1.21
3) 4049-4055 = 1.17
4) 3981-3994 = 1.22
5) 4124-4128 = 1.24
